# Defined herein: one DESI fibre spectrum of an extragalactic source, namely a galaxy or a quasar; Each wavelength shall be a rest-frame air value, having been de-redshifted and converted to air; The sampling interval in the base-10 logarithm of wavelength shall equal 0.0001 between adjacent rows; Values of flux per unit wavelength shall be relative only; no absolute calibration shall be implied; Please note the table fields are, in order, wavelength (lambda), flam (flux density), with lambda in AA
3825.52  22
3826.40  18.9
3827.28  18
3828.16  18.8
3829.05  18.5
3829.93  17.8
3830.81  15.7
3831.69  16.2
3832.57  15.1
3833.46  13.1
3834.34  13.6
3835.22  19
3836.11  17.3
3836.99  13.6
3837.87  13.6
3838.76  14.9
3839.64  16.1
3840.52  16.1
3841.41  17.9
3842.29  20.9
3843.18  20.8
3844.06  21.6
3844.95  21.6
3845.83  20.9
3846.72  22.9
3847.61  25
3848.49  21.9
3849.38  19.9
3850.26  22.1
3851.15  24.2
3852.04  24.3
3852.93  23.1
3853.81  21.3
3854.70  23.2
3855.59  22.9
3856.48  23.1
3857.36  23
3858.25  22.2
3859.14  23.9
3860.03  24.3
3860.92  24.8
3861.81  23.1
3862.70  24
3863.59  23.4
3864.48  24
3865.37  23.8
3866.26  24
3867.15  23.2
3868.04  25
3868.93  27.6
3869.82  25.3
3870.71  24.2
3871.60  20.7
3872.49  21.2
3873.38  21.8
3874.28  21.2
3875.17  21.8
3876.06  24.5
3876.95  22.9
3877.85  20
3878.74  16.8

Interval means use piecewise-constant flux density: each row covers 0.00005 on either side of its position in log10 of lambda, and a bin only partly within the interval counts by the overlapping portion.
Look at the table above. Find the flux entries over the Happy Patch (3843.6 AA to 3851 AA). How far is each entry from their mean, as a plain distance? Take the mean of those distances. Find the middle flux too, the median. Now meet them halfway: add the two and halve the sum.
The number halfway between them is 11.38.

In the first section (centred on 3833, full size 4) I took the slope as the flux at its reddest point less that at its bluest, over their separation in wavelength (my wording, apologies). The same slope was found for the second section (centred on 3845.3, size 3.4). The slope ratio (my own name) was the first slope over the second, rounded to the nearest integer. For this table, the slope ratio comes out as -2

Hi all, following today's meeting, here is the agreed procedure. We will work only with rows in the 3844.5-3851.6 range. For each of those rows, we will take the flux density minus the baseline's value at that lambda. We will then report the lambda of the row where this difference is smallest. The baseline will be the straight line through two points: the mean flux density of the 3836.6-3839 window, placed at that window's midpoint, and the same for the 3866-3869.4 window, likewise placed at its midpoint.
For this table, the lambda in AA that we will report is 3849.38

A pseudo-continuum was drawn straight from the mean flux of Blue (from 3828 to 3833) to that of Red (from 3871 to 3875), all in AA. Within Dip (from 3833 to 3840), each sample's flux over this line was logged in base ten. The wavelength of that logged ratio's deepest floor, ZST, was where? 3833.46 AA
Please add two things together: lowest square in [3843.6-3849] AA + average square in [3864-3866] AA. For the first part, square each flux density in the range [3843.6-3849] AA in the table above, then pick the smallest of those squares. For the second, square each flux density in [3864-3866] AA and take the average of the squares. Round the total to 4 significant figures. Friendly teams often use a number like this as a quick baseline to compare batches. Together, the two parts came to 1008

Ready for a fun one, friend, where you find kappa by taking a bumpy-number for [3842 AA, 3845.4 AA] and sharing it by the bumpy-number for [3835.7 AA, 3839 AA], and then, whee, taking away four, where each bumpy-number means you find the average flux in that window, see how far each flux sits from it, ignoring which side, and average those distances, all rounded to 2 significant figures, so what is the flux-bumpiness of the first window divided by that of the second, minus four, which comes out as -3.7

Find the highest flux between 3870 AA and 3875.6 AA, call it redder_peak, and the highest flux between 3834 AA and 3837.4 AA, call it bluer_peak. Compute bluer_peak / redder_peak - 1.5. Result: -0.71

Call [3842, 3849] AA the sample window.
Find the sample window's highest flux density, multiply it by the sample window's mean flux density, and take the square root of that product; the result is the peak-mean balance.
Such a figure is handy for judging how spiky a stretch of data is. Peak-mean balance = 23.4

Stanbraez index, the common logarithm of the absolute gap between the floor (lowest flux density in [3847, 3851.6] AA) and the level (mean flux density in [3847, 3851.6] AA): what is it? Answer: 0.43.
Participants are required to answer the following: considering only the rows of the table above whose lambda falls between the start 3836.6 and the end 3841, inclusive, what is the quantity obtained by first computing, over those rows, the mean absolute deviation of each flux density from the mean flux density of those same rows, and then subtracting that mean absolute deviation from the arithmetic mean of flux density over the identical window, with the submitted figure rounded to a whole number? 14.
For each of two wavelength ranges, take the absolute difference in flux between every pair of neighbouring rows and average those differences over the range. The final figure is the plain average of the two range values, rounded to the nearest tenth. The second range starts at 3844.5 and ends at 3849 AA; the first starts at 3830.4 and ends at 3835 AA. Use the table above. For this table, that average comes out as 1.5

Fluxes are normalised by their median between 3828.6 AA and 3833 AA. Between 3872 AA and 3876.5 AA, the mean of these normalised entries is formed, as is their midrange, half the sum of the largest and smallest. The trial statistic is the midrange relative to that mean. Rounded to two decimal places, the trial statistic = 1.03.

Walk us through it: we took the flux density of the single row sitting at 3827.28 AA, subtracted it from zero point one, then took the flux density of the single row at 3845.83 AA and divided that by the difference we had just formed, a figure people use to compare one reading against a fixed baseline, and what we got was -1.17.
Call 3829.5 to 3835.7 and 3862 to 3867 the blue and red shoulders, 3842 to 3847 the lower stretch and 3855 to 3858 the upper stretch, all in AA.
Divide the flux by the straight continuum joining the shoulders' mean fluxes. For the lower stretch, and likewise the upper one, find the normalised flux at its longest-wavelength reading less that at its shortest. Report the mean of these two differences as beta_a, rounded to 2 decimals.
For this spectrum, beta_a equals 0.01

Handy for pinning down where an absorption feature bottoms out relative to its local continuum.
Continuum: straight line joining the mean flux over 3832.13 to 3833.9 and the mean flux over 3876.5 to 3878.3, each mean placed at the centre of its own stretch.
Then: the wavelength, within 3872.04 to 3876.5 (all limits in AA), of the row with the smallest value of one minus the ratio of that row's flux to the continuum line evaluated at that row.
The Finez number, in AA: 3876.06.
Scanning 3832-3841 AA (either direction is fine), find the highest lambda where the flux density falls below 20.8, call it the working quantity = 3840.52 AA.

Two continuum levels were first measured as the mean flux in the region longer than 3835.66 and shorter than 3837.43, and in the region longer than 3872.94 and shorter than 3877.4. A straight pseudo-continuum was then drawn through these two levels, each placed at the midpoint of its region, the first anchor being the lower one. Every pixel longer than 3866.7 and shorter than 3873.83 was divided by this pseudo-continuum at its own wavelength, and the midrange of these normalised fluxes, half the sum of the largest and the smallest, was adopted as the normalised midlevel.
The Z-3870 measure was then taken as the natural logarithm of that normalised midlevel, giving 0.12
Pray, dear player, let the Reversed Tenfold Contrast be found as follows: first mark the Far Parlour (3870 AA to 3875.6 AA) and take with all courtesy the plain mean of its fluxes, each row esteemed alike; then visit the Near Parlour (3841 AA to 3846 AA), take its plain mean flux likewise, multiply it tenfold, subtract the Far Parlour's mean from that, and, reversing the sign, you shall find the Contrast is -184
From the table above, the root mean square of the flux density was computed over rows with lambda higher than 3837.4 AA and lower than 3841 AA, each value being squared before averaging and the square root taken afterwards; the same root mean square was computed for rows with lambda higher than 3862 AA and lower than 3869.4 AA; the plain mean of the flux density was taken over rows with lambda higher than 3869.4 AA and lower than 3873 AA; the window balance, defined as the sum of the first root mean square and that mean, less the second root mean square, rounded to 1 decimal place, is 13.6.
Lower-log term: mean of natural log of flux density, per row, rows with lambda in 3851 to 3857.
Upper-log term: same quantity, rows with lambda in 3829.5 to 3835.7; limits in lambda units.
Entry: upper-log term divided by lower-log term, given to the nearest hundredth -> 0.88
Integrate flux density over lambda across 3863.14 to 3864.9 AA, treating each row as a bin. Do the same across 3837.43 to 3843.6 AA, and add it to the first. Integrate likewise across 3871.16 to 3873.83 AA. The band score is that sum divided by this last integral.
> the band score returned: 2.6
